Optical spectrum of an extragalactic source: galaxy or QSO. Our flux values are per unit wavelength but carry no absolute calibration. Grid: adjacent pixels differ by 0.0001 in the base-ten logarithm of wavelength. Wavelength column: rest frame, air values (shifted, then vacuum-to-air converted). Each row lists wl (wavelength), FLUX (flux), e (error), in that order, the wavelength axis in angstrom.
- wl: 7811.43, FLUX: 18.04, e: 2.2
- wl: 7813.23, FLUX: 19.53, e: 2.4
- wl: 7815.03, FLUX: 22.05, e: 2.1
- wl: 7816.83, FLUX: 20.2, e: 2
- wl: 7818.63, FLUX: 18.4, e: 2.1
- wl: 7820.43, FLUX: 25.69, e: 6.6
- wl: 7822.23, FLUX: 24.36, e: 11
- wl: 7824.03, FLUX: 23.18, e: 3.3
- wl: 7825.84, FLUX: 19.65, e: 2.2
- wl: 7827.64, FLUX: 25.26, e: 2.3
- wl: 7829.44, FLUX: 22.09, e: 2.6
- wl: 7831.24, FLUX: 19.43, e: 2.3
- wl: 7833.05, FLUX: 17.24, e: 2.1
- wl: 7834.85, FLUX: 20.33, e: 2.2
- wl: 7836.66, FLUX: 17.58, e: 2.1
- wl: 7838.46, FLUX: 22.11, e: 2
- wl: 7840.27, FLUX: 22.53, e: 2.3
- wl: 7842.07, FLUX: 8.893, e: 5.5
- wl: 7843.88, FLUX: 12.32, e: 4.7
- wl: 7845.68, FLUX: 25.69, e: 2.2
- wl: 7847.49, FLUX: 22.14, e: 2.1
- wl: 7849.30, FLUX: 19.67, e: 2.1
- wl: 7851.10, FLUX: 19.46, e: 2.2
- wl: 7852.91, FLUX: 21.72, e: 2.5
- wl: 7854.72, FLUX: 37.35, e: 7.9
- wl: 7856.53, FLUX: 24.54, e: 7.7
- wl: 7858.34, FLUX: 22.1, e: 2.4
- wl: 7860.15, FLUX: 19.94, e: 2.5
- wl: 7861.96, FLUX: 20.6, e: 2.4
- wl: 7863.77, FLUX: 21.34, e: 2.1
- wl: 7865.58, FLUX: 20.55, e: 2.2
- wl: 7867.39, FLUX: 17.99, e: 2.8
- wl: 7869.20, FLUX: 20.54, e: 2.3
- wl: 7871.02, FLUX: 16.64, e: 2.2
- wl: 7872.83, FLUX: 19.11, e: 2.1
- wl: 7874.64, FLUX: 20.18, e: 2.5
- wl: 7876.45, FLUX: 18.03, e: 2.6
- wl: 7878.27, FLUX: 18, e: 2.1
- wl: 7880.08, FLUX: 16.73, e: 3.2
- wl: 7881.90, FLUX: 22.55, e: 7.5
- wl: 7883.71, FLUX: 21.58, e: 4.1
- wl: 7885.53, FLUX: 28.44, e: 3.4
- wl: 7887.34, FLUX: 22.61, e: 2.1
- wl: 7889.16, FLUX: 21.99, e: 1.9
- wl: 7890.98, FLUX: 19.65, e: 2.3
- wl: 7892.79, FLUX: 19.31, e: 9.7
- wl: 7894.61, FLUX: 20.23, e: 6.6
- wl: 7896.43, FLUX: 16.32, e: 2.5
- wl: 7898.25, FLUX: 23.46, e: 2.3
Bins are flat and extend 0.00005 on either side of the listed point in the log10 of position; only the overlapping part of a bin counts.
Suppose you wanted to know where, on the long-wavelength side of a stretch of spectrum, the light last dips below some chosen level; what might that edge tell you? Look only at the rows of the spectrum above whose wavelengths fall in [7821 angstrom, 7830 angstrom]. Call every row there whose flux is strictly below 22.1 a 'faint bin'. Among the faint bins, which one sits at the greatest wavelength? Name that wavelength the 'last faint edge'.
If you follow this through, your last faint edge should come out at 7829.44 angstrom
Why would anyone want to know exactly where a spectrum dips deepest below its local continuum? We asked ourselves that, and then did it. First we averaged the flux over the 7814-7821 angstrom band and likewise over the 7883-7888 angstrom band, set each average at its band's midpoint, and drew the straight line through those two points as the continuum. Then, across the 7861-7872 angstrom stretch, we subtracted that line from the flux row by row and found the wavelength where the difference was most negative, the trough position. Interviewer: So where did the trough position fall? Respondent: 7871.02 angstrom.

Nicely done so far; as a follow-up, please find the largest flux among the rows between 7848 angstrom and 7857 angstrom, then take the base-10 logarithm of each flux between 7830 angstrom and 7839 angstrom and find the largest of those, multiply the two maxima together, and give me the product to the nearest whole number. 50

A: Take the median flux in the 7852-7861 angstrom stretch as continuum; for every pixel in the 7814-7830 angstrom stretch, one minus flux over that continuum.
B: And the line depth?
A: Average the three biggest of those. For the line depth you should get 0.12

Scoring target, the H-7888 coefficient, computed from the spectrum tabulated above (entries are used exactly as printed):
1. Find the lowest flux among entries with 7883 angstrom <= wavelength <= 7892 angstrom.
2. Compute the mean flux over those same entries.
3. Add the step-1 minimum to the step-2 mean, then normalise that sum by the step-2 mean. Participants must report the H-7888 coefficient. 1.86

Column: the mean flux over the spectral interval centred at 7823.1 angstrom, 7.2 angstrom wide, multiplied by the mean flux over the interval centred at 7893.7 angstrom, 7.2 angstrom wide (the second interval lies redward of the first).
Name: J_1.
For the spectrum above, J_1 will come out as 438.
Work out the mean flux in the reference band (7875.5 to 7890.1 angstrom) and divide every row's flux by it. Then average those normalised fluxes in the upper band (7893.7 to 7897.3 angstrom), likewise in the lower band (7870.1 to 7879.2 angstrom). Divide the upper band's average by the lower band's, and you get 0.99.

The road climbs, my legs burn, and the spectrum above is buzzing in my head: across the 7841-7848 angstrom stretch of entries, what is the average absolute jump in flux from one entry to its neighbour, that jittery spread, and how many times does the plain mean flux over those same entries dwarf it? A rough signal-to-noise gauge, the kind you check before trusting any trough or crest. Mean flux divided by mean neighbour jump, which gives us 2.5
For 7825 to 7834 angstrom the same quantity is 6.1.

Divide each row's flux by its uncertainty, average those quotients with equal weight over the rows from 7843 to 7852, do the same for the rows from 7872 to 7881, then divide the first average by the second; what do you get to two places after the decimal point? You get 1.14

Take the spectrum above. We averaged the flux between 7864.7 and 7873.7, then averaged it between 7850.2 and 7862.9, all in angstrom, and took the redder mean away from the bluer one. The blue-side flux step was 4.7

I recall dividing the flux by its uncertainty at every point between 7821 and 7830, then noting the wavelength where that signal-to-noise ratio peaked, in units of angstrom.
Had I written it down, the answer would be 7827.64 angstrom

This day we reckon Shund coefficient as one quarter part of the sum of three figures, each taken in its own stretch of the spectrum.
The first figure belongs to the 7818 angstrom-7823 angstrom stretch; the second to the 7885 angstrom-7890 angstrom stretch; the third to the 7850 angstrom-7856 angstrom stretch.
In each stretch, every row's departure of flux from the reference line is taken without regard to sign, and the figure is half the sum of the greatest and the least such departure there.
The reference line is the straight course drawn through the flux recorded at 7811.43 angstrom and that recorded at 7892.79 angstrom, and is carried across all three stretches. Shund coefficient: 4.9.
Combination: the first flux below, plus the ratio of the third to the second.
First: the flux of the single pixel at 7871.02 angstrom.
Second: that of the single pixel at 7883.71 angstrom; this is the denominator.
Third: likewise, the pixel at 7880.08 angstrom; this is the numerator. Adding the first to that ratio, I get 17.4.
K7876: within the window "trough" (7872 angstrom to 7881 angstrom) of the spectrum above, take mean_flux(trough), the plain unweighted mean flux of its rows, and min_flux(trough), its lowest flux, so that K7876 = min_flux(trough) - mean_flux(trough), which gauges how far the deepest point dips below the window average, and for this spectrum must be -1.68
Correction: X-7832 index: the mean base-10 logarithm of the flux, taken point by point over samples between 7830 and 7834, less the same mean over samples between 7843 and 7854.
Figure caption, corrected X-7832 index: -0.03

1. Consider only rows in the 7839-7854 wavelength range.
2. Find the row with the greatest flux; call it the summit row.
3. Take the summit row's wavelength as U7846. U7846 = 7845.68 angstrom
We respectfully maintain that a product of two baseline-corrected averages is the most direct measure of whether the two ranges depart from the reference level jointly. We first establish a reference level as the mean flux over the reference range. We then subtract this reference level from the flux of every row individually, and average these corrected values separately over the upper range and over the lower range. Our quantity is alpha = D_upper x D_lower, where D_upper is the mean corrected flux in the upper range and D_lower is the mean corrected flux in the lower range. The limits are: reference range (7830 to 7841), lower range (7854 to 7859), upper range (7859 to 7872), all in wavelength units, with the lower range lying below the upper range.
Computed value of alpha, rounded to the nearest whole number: -2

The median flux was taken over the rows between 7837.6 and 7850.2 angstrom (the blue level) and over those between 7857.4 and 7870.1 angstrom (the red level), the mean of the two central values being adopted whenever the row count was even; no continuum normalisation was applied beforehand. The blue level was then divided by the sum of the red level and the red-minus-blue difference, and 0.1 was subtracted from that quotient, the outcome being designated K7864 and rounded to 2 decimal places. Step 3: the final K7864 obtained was 1.06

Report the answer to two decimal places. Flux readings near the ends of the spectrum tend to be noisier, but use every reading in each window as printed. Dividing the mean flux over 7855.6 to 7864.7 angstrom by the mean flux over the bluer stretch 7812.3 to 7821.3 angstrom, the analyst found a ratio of 1.03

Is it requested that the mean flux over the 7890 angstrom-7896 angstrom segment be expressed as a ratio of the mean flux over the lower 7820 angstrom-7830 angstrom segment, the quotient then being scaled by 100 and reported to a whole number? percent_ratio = 84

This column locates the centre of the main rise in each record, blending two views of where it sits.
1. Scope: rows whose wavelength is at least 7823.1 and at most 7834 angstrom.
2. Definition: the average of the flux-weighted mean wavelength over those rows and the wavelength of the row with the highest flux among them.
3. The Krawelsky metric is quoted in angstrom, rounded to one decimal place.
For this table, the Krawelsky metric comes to 7828.0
